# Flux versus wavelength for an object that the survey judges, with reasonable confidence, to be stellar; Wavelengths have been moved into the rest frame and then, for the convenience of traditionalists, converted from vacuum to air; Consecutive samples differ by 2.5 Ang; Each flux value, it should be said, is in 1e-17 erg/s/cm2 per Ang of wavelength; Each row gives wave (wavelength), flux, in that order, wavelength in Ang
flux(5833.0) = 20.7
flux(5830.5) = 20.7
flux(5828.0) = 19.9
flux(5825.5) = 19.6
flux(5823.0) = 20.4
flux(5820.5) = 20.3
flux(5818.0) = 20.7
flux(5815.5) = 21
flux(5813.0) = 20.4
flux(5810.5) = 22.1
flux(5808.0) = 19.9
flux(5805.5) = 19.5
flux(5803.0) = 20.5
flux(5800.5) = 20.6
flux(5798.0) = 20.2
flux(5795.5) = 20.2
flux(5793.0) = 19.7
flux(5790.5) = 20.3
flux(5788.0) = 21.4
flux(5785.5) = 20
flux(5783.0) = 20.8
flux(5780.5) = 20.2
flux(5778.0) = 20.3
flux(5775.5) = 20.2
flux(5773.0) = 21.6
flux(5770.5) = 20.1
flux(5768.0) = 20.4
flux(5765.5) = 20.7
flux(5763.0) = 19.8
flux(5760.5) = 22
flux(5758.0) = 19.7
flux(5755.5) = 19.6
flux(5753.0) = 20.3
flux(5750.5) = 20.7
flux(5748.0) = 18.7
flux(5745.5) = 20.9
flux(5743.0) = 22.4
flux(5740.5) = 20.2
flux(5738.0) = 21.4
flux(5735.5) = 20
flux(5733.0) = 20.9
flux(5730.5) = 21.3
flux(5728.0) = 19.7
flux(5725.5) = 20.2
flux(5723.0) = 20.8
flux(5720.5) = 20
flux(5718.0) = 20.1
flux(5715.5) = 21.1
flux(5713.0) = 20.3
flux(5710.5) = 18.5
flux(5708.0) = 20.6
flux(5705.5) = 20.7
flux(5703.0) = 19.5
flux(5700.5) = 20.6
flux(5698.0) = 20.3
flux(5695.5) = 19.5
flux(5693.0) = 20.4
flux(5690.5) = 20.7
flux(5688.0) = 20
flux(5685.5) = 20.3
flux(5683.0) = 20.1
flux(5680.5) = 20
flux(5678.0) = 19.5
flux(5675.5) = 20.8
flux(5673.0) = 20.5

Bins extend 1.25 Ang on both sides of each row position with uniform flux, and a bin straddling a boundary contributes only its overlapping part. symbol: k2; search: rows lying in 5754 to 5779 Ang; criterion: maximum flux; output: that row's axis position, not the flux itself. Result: 5760.5 Ang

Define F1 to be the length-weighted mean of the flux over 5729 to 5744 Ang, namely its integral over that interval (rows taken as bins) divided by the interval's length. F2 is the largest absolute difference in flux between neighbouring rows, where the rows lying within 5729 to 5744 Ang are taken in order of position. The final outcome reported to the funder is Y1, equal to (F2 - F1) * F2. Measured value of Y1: -41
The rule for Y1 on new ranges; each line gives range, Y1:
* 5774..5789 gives -27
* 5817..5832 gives -16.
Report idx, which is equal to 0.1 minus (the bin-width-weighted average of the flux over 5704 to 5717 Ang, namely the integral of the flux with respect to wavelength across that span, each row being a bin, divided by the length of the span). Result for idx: -20.1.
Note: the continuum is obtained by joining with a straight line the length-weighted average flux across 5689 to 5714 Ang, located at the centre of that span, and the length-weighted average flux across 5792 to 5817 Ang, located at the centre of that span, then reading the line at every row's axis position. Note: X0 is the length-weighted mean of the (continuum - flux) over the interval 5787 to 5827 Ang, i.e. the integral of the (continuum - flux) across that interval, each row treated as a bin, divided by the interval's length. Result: 0.01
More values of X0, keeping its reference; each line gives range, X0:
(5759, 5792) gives -0.25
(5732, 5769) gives -0.26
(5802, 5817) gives -0.13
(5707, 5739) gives -0.19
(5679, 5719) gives -0.07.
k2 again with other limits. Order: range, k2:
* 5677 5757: 5743.0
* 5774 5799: 5788.0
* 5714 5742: 5738.0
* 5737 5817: 5743.0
